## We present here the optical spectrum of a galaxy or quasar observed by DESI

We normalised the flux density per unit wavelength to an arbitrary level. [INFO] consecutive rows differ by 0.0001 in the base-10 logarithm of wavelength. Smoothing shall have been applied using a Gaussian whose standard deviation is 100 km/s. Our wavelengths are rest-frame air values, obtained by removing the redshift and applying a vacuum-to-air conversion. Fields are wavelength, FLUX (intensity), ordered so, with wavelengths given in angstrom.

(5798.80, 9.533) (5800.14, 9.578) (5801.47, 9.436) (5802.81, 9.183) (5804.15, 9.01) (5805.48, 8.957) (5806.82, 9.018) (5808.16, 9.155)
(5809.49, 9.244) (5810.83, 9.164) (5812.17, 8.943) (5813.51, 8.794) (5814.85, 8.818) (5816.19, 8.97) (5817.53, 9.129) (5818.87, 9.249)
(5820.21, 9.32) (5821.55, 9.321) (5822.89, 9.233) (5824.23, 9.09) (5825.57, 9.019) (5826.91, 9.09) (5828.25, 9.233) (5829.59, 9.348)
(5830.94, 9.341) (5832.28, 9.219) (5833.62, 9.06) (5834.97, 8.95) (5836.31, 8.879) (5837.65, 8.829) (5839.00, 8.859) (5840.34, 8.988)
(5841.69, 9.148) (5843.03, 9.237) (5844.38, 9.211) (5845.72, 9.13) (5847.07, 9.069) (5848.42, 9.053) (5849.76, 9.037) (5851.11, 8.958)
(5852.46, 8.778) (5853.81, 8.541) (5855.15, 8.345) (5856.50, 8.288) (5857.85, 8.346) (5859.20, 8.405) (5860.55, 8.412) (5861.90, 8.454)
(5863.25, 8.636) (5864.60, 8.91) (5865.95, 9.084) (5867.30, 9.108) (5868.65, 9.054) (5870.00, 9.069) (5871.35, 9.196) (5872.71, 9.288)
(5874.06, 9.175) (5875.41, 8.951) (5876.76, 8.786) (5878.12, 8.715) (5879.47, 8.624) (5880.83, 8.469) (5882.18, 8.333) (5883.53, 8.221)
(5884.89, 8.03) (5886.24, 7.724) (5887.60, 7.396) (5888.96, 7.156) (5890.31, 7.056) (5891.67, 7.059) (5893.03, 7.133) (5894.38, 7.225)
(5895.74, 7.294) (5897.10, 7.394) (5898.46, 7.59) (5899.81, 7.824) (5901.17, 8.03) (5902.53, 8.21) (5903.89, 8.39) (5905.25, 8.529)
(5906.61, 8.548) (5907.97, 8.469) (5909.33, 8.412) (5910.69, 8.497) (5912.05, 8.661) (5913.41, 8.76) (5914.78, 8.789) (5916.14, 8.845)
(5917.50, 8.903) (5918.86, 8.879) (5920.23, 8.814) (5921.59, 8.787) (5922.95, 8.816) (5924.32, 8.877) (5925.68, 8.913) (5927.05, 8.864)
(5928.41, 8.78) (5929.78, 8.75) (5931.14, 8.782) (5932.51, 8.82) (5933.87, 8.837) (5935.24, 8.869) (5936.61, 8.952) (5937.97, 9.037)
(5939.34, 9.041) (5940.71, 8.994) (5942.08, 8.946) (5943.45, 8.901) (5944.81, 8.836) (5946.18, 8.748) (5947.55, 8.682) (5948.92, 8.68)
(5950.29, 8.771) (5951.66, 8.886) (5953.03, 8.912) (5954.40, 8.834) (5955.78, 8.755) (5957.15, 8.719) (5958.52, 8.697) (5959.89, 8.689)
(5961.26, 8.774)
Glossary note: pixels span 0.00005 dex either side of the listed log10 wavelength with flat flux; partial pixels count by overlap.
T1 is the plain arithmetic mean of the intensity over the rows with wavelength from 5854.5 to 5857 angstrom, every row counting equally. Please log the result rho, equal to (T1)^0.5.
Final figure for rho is 2.88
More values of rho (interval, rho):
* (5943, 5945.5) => 2.98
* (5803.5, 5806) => 3.00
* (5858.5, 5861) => 2.90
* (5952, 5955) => 2.98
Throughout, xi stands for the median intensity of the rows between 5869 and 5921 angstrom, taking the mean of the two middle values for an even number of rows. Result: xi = 8.47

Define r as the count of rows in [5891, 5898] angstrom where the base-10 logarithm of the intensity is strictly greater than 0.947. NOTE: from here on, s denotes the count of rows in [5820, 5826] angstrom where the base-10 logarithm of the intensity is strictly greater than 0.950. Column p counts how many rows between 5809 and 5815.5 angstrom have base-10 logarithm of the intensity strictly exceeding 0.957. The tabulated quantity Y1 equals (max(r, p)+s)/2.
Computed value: 3.5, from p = 2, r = 0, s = 5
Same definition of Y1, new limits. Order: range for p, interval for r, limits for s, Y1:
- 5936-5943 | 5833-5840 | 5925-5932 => 2.5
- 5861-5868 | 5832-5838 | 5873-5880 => 3.0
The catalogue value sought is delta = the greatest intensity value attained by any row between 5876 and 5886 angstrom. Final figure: 8.786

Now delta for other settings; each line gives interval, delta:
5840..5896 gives 9.288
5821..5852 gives 9.348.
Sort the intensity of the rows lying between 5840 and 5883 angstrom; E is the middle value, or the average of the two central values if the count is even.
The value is 9.0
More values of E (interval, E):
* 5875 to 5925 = 8.5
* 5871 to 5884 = 8.8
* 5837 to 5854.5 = 9.0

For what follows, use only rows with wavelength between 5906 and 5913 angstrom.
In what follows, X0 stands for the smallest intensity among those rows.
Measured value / 8.412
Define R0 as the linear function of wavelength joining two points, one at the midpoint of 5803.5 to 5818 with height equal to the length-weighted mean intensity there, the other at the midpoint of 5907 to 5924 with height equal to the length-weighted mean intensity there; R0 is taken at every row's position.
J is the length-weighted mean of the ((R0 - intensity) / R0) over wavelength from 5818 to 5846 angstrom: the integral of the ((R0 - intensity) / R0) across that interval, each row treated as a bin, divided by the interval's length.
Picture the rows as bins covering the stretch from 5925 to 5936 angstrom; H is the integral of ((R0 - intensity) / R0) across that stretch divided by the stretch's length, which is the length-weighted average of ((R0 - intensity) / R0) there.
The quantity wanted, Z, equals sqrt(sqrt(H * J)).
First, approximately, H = -0.018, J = -0.020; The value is 0.14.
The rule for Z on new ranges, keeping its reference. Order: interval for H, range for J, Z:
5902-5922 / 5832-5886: 0.10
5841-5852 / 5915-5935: 0.14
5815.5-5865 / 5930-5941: 0.08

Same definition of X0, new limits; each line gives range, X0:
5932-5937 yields 8.82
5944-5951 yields 8.68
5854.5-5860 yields 8.288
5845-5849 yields 9.053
